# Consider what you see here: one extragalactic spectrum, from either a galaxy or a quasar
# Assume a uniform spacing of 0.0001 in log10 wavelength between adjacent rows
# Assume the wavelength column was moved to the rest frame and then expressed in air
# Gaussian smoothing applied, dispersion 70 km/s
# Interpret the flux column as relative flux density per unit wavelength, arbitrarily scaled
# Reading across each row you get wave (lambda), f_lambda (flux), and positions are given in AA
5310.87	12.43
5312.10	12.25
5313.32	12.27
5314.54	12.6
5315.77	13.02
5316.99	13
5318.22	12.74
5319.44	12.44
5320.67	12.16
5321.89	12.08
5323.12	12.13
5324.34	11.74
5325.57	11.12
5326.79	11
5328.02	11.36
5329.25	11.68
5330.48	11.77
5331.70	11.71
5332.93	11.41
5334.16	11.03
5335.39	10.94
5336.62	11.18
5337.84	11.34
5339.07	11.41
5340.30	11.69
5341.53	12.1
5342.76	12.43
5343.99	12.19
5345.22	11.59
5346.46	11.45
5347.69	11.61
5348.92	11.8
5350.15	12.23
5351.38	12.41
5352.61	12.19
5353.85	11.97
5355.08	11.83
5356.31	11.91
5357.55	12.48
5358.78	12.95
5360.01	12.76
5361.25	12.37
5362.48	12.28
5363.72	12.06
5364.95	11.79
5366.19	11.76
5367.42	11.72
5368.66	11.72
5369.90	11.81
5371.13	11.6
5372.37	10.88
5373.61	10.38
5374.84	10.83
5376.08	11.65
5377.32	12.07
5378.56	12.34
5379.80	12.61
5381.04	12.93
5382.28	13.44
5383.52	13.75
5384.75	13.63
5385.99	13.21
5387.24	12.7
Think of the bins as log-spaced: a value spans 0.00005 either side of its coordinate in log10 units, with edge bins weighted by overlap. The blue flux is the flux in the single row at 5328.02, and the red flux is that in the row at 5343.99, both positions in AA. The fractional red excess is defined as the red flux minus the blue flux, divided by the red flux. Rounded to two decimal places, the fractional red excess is 0.07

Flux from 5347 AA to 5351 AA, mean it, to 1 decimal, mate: 11.9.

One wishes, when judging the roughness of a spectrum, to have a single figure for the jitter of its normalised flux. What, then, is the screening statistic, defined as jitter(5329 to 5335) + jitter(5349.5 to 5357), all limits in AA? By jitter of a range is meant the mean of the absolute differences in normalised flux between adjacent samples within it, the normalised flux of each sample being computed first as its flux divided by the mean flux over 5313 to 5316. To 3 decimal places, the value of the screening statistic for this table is 0.030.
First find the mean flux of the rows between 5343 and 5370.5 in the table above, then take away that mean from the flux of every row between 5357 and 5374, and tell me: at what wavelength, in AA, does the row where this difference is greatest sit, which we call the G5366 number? 5358.78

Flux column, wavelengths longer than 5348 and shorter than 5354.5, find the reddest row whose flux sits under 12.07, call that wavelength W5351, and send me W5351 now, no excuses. 5353.85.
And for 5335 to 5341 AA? 5340.30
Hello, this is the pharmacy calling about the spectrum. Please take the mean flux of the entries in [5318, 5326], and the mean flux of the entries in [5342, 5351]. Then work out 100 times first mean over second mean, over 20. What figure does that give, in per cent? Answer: 5.1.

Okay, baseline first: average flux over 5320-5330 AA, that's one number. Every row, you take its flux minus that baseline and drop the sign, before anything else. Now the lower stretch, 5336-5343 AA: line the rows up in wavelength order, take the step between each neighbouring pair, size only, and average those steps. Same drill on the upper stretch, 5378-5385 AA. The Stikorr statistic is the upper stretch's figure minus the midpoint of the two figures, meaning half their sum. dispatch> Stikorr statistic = 0.034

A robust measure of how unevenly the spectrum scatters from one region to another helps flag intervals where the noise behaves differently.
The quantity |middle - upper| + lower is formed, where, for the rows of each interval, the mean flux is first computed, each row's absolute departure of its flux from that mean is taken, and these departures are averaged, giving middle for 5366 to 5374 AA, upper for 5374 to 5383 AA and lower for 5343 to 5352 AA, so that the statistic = 0.52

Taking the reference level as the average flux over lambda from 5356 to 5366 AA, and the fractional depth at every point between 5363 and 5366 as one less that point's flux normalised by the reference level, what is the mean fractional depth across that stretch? 0.032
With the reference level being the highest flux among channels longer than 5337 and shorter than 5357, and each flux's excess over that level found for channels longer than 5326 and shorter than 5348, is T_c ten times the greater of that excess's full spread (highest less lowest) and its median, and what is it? 15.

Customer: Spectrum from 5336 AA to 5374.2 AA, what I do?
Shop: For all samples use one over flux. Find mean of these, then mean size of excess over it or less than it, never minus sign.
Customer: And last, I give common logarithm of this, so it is -2.55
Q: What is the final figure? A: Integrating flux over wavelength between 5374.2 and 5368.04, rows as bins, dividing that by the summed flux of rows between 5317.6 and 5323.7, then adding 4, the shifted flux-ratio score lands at 5.13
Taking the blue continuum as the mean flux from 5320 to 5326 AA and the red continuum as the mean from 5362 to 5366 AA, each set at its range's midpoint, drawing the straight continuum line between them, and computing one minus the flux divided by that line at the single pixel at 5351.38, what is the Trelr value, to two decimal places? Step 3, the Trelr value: -0.04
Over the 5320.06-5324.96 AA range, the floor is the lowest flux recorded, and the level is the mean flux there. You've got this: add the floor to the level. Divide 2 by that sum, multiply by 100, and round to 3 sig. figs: 8.41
